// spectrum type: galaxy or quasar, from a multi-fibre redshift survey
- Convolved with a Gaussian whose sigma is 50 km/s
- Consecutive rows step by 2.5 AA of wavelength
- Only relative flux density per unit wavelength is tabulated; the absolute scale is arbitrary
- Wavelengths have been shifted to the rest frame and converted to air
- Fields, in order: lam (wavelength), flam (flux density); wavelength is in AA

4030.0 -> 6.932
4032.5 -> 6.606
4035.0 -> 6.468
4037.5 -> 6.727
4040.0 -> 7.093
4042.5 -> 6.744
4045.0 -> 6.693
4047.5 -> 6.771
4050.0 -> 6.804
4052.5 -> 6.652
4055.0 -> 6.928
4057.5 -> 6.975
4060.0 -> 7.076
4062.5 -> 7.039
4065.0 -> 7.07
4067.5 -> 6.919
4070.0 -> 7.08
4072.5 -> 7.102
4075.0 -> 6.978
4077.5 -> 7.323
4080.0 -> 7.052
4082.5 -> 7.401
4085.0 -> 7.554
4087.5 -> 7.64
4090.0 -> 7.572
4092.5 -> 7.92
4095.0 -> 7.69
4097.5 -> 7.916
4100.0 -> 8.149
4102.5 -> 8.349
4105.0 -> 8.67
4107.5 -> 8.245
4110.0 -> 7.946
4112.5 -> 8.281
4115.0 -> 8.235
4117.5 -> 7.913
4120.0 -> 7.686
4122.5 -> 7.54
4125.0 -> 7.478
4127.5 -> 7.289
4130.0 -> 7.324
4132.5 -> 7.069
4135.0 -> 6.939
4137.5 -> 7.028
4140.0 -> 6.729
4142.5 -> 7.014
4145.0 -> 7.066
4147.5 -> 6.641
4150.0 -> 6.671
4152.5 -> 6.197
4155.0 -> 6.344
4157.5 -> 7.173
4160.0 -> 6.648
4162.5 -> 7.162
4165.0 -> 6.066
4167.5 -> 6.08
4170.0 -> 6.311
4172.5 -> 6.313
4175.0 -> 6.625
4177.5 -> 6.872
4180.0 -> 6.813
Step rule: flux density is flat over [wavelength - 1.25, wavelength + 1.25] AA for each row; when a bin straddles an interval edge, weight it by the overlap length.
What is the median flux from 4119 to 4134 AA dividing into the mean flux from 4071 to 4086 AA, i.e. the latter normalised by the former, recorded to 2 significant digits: 0.98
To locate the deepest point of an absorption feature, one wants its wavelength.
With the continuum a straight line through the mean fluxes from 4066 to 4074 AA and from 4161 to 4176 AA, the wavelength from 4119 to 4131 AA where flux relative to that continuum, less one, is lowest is 4127.5 AA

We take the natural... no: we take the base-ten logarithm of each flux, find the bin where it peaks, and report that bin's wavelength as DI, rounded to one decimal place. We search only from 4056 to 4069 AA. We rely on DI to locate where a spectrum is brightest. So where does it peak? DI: 4060.0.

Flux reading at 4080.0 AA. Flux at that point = 7.052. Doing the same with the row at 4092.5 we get 7.92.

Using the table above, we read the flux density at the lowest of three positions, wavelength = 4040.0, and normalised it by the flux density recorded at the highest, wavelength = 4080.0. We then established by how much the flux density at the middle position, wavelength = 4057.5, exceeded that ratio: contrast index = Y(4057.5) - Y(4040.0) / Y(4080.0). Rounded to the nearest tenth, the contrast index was 6.0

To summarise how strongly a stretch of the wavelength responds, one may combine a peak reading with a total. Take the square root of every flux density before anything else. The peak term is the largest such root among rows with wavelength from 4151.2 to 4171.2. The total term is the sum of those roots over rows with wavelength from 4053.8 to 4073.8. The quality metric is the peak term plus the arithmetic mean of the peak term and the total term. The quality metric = 14.6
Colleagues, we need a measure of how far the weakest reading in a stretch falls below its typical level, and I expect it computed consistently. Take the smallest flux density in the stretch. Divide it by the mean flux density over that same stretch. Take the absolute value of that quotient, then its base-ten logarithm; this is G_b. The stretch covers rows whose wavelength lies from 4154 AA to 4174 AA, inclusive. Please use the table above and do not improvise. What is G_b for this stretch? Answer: -0.031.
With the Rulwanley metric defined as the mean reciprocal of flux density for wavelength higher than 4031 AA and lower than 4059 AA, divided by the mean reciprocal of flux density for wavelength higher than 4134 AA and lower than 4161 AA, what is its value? 1.00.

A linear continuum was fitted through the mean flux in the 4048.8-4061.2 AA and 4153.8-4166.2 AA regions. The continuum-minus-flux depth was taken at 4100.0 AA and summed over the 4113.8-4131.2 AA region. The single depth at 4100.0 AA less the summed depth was 4.8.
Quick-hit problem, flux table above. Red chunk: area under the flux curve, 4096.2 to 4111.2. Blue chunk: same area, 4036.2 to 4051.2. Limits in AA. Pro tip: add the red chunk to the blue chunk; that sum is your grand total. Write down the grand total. 225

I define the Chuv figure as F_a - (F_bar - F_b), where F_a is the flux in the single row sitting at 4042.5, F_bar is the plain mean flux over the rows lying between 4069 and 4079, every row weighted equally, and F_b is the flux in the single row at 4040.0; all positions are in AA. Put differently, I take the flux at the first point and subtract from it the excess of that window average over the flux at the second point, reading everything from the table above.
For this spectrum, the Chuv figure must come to 6.72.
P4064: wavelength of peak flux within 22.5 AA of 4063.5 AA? 4085.0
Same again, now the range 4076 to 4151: 4105.0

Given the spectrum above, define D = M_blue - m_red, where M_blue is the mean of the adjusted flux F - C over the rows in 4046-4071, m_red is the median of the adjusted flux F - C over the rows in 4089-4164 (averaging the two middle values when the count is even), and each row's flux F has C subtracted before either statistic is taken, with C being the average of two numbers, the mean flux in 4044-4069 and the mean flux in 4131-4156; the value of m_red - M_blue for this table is 0.5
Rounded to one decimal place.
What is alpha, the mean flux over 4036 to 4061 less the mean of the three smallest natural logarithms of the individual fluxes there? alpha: 4.9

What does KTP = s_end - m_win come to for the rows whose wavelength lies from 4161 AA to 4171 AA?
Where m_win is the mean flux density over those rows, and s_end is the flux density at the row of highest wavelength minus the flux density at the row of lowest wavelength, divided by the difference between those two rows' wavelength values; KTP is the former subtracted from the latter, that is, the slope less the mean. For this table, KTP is -6.5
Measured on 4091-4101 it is -7.9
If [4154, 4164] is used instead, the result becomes -6.7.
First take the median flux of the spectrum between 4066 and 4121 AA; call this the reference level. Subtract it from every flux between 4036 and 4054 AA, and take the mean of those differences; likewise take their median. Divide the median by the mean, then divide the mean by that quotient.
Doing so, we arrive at -0.87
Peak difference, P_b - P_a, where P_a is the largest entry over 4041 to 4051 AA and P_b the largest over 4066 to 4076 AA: 0.30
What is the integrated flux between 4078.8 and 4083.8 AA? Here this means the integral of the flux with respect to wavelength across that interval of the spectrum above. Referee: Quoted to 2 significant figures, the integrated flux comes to 36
